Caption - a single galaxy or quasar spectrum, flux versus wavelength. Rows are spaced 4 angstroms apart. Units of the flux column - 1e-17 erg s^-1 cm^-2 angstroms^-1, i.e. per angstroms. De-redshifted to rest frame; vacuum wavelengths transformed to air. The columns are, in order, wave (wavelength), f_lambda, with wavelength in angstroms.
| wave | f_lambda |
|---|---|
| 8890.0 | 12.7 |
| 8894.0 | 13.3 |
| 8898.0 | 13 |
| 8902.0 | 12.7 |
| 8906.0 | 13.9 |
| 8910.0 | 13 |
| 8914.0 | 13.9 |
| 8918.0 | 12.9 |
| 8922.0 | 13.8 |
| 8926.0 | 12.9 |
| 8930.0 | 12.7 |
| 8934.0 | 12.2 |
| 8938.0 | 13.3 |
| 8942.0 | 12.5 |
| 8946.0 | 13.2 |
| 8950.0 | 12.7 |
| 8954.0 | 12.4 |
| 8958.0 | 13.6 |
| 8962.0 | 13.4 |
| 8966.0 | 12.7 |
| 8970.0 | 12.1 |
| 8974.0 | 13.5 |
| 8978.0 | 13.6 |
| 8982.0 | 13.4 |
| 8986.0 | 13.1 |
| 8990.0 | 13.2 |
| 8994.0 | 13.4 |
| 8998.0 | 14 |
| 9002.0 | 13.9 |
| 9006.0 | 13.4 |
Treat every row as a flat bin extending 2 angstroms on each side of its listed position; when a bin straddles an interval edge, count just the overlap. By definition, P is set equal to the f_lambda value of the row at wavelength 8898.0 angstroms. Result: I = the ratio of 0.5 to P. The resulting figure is 0.0385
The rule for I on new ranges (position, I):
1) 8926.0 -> 0.0388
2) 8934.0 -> 0.0410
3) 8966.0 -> 0.0394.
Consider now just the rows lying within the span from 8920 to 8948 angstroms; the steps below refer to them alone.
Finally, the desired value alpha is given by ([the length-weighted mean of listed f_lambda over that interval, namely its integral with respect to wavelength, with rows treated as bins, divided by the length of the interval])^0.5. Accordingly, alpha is 3.60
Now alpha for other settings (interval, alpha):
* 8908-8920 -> 3.64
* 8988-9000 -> 3.68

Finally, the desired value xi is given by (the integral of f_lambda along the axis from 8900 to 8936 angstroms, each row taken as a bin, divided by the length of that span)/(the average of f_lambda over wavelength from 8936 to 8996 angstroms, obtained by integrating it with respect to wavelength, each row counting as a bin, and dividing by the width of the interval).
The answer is 1.00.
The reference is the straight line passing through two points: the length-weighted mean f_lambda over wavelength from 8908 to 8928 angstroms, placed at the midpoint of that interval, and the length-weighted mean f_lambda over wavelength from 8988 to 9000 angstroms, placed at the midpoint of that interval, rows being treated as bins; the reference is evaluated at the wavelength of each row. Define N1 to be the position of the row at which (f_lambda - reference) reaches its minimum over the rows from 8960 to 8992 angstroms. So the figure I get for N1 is 8970.0 angstroms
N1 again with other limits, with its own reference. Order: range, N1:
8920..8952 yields 8934.0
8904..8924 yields 8918.0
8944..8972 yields 8970.0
